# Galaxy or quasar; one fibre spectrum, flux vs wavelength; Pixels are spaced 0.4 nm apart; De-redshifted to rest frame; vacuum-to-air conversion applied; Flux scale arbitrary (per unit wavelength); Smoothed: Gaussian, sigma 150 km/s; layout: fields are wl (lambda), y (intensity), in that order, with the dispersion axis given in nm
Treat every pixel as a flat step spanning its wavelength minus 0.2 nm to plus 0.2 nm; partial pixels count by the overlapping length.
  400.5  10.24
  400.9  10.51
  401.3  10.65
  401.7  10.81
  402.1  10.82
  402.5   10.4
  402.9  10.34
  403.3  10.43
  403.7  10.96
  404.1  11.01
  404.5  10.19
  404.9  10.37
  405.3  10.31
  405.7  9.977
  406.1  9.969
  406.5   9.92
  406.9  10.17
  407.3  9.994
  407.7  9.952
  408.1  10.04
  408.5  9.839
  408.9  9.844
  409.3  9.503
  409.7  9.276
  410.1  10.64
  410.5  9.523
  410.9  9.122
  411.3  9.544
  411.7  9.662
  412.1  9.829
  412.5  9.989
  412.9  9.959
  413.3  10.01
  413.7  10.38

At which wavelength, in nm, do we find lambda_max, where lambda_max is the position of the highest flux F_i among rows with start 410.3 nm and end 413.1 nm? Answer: 412.5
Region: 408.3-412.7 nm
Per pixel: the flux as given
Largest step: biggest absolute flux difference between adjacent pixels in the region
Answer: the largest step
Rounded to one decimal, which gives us 1.4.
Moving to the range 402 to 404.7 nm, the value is 0.8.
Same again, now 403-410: 0.8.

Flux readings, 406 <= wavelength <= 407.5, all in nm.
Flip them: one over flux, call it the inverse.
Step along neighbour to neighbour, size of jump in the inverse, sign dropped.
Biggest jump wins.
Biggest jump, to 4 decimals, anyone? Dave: 0.0025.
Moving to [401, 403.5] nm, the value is 0.0037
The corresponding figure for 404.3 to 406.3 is 0.0032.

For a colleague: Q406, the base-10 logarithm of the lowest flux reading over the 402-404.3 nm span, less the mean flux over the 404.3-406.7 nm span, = -9.11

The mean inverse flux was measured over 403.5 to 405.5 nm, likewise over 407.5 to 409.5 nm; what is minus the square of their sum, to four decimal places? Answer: -0.0386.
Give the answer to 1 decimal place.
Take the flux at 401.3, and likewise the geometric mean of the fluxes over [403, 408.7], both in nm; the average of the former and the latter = 10.4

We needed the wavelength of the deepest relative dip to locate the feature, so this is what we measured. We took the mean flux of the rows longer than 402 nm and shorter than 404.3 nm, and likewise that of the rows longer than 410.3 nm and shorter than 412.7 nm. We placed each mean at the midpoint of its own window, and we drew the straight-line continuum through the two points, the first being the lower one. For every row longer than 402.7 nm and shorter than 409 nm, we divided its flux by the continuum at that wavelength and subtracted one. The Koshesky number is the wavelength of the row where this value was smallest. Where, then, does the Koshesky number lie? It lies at 405.7 nm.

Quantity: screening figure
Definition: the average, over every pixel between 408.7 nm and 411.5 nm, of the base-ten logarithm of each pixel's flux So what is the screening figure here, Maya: 0.98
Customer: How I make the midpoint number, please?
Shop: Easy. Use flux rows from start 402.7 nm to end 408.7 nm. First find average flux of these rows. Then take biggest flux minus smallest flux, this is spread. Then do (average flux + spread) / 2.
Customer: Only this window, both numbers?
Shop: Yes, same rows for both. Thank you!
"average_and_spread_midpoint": 5.70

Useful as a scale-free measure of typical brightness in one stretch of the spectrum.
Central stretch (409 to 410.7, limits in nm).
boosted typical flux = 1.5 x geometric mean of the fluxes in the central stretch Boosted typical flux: 14.6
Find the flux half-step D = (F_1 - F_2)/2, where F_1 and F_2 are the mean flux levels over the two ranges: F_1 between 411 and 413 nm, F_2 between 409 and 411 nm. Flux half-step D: 0.1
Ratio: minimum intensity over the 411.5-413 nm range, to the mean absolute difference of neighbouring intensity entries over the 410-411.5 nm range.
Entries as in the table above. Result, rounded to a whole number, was 15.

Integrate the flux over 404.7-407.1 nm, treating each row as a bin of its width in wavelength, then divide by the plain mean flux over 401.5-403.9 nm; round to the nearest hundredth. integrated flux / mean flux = 2.29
